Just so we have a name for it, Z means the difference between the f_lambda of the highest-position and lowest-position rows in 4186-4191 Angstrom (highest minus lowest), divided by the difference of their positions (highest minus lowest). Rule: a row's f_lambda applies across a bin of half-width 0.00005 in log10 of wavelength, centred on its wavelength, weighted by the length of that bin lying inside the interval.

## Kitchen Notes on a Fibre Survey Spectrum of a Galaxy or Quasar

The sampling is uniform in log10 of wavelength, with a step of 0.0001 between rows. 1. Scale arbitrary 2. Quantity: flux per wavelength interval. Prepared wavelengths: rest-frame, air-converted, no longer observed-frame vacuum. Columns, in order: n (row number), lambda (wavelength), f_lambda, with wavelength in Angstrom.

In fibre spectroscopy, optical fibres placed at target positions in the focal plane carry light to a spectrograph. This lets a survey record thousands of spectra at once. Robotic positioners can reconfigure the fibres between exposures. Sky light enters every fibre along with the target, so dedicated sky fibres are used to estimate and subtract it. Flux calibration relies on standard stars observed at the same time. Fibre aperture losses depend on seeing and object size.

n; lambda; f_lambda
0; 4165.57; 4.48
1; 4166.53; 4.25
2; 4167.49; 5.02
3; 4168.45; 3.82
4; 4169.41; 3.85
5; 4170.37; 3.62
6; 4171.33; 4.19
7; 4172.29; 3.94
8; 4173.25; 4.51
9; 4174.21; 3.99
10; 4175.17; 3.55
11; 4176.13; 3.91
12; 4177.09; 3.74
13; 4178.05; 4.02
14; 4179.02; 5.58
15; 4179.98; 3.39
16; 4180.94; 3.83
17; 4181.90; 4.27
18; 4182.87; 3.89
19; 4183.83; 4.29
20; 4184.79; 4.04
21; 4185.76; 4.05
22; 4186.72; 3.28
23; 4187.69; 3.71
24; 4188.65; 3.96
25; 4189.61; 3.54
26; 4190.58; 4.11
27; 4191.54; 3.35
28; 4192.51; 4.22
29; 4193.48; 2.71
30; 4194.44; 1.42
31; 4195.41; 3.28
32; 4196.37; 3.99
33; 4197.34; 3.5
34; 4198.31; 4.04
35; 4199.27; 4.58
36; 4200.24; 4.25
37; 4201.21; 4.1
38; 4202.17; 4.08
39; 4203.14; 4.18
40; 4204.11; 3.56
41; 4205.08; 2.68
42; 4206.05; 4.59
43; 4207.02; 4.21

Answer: 0.2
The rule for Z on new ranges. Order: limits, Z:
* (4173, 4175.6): -0.5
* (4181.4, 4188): -0.1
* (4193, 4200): 0.3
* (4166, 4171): -0.2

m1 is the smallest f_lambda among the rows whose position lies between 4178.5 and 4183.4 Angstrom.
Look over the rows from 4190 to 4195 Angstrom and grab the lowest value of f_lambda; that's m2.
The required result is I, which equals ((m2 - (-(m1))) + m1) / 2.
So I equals 4.10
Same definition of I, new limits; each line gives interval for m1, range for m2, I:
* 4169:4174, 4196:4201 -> 5.37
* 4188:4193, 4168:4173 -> 5.16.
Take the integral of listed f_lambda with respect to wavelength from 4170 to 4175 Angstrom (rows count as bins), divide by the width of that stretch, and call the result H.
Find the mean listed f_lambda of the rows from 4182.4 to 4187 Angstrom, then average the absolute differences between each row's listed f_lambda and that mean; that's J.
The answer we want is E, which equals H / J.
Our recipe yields 15.5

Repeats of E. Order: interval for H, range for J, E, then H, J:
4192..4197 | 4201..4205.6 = 6.5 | 3.13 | 0.48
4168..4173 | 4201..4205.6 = 8.2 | 3.91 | 0.48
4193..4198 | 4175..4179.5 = 5.3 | 3.02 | 0.57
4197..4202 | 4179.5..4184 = 14.9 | 4.11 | 0.28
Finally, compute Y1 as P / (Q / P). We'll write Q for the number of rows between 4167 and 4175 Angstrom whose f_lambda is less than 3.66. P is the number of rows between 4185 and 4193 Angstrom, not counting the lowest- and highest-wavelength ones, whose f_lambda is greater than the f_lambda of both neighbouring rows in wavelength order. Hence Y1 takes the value 4.0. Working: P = 2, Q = 1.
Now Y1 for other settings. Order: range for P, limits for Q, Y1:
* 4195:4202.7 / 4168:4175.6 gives 2.0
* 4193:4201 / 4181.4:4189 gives 4.0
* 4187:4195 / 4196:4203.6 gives 9.0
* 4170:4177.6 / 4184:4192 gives 3.0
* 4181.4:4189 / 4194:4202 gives 1.3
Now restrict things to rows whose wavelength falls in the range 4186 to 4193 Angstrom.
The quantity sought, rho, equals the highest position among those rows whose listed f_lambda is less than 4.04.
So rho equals 4191.54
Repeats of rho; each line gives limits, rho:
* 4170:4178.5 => 4178.05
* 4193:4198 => 4197.34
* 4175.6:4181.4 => 4180.94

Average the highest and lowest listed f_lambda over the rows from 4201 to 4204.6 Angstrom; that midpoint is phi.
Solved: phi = 3.87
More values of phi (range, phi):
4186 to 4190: 3.62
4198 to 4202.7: 4.31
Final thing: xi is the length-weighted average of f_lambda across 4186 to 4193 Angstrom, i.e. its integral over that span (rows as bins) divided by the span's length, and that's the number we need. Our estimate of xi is 3.75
